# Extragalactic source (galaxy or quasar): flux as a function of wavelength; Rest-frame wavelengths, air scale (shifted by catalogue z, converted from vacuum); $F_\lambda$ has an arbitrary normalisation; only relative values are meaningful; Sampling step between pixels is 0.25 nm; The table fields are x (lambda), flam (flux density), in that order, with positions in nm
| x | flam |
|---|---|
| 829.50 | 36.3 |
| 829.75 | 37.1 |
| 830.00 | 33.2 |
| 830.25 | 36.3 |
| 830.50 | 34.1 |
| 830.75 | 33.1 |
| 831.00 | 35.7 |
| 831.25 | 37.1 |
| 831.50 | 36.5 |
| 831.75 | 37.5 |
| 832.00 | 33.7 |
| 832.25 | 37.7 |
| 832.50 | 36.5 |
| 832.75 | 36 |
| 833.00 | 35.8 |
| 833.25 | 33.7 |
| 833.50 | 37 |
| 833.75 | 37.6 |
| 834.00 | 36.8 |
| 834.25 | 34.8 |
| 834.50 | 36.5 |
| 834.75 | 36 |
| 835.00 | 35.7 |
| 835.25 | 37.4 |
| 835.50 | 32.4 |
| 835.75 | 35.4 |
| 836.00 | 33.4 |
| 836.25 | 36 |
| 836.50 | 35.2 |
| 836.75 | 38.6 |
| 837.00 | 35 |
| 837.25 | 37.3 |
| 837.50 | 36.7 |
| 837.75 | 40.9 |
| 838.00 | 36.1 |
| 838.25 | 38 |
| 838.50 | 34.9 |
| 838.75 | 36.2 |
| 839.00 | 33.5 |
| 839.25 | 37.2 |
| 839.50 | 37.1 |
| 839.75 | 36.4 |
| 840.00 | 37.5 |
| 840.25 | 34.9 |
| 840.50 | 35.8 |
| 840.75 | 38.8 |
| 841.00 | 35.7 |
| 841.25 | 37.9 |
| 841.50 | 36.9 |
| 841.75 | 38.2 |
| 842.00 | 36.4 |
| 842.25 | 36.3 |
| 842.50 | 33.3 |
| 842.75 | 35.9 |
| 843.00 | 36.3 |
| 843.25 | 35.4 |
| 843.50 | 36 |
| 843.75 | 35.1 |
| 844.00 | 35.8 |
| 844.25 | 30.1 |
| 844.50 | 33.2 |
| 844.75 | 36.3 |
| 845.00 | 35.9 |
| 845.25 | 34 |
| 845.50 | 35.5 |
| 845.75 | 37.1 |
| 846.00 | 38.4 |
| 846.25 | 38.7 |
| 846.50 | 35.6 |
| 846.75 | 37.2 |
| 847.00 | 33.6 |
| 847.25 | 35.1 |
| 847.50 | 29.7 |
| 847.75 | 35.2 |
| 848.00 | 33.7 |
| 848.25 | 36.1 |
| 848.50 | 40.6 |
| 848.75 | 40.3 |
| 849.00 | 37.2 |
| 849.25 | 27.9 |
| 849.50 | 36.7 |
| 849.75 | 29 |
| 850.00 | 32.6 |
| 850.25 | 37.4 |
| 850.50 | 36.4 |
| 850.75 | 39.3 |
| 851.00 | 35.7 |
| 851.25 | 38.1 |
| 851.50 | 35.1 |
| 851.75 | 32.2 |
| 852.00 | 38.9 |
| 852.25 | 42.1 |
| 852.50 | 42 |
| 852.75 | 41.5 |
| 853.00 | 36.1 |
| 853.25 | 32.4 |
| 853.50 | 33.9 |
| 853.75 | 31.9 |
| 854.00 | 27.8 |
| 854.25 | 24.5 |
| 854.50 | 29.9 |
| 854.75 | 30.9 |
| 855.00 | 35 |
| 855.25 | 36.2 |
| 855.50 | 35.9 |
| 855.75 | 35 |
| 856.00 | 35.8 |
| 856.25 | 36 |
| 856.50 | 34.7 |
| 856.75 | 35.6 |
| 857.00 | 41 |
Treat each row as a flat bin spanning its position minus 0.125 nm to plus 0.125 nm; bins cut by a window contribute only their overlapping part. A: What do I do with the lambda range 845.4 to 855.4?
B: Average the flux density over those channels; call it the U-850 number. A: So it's 35.19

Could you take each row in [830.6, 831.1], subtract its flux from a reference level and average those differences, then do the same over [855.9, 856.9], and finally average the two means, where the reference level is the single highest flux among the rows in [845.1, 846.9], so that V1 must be 3.7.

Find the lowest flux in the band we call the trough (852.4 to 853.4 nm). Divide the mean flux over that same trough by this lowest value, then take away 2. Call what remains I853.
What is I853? -0.83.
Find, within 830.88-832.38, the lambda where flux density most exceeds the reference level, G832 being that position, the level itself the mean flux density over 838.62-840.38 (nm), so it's 832.25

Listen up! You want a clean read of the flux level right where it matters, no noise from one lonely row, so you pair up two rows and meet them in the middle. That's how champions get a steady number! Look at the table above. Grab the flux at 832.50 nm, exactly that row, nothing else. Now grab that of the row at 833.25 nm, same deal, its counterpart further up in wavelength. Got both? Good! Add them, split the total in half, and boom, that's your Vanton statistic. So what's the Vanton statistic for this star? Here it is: 35.1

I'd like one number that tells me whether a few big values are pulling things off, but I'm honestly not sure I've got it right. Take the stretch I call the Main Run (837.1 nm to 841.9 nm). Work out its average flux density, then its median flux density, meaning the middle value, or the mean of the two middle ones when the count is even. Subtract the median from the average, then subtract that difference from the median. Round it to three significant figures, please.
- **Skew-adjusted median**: 37.0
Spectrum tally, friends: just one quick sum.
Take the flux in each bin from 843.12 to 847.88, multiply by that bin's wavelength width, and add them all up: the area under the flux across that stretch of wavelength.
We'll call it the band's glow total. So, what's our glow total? 167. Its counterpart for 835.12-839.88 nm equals 172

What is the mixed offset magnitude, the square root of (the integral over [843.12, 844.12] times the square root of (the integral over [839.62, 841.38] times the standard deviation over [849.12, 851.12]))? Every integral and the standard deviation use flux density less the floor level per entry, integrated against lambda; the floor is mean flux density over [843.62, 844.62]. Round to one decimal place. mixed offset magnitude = 3.1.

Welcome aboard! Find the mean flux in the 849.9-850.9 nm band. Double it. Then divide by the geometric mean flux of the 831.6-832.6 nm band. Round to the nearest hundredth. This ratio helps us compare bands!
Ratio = 2.01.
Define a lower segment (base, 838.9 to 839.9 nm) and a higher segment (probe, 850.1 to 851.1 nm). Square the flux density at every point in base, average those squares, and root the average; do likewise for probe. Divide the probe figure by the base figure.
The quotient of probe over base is 1.03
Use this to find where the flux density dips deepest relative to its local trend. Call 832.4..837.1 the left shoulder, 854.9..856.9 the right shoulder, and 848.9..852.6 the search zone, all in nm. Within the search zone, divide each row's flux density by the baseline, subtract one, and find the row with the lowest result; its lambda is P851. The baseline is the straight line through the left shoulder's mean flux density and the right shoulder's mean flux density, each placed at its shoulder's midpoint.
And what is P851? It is 849.25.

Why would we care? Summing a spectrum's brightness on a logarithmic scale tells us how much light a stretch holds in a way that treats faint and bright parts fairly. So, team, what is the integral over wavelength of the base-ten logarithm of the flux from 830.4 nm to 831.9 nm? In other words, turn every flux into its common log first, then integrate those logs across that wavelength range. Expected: 2.33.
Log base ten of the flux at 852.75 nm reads 1.62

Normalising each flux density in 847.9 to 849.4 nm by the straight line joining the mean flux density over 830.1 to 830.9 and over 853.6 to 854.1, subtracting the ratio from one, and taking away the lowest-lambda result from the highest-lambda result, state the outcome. 0.18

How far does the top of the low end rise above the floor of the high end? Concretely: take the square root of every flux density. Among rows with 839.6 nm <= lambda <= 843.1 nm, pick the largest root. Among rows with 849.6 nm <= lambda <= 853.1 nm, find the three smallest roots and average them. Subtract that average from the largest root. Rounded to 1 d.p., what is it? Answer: 0.6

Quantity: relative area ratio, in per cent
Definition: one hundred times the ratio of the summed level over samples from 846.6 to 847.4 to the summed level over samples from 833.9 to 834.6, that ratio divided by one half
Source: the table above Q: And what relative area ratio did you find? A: 196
